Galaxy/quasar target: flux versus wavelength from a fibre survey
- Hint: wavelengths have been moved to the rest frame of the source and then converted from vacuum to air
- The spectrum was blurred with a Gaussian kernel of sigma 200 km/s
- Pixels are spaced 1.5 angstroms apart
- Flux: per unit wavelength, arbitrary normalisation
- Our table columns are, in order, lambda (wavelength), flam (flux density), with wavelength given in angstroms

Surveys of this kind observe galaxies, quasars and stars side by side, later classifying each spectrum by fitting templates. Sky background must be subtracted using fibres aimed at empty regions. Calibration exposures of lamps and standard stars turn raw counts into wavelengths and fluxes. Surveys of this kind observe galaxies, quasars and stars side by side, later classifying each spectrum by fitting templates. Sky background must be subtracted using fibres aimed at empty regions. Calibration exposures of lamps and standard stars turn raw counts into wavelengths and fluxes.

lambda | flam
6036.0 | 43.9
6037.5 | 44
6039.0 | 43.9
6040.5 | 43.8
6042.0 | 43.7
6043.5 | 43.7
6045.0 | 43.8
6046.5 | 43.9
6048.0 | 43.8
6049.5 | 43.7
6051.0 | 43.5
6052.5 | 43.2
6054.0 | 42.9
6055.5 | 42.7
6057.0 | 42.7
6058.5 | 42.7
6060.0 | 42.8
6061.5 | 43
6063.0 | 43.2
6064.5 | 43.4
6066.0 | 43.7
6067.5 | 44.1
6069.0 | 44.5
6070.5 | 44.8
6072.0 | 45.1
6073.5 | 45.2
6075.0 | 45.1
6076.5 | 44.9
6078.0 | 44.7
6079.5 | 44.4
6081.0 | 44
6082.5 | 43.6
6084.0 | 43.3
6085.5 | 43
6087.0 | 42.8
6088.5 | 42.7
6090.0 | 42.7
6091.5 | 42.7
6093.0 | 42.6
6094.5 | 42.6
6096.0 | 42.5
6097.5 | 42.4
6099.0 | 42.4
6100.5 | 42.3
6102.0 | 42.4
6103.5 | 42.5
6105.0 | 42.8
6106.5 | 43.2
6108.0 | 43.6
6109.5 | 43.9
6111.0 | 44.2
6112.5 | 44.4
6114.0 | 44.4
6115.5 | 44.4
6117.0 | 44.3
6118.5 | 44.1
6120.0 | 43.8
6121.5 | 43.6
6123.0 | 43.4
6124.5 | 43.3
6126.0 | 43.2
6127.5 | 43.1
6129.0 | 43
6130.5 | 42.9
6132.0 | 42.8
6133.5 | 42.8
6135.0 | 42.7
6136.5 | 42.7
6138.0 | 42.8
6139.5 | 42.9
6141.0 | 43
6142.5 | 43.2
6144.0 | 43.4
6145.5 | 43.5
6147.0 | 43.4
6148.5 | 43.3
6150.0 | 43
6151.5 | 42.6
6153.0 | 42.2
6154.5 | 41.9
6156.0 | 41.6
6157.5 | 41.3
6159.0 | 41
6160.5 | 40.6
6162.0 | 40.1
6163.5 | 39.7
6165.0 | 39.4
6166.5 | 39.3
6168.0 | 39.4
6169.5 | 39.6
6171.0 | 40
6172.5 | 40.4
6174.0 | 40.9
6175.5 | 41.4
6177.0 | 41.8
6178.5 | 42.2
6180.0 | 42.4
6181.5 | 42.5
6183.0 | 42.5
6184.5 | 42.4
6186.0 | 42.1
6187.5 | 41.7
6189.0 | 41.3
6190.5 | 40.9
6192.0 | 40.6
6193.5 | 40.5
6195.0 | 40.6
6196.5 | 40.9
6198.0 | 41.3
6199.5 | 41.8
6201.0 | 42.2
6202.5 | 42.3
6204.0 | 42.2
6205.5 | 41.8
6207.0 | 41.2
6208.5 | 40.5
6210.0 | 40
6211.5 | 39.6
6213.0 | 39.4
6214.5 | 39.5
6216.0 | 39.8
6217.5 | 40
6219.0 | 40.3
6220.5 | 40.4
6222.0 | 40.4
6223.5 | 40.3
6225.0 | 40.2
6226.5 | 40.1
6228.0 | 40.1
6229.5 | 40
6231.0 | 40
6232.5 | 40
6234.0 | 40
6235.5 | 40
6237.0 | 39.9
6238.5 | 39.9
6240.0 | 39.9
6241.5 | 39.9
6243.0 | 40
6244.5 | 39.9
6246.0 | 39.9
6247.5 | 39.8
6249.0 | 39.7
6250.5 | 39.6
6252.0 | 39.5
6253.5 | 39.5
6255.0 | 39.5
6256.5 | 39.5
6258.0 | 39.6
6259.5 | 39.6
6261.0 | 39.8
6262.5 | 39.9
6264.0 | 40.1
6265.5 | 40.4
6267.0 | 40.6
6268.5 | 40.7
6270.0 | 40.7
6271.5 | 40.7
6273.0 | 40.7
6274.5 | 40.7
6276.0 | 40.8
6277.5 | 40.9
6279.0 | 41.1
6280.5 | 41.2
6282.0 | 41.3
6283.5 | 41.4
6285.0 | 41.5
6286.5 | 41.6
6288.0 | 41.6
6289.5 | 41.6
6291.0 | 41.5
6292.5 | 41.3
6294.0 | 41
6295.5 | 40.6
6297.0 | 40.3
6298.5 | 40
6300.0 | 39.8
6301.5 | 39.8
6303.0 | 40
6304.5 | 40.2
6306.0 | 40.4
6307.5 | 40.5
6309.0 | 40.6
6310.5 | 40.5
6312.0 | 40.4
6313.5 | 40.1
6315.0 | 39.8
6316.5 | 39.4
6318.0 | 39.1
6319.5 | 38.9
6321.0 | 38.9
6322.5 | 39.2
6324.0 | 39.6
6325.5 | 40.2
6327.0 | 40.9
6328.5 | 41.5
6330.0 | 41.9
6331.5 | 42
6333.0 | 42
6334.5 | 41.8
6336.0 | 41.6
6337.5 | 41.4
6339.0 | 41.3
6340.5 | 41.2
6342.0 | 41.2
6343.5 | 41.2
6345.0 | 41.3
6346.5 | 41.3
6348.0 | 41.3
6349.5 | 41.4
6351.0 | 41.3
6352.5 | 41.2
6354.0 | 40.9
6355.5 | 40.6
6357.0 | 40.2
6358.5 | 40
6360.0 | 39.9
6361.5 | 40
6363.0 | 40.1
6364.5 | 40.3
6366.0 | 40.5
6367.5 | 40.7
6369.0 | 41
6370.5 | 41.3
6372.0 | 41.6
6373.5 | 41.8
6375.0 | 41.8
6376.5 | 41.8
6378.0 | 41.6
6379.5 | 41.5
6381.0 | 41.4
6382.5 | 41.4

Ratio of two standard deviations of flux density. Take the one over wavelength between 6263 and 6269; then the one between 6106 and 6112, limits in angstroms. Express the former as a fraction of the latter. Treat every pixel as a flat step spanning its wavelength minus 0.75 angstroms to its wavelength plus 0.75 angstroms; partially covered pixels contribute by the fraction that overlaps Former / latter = 0.62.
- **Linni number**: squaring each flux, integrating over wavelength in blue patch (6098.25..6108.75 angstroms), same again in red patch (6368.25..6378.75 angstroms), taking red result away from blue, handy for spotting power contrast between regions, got 1051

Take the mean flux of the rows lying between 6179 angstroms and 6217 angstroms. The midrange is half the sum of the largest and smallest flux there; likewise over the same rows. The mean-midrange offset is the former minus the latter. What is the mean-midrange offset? 0.25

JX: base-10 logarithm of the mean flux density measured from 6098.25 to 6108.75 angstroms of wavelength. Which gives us 1.63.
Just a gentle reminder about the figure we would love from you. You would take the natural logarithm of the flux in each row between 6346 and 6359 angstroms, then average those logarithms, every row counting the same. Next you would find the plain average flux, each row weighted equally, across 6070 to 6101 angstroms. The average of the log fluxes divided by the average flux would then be 0.085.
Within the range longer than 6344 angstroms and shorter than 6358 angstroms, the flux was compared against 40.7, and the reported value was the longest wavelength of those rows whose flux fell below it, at 6357.0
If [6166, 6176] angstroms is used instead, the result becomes 6172.5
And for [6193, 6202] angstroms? 6195.0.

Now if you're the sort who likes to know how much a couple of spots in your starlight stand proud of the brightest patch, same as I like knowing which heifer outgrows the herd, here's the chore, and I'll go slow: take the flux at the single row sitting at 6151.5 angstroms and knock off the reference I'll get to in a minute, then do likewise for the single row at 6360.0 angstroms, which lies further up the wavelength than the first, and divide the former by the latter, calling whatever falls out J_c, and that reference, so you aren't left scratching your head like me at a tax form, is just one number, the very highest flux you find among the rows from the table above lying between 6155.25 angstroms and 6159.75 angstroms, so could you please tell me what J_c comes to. -0.6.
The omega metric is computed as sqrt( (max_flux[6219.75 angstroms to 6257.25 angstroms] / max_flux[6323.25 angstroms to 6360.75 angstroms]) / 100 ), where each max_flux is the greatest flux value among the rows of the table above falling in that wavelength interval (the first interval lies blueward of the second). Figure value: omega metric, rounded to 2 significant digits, 0.098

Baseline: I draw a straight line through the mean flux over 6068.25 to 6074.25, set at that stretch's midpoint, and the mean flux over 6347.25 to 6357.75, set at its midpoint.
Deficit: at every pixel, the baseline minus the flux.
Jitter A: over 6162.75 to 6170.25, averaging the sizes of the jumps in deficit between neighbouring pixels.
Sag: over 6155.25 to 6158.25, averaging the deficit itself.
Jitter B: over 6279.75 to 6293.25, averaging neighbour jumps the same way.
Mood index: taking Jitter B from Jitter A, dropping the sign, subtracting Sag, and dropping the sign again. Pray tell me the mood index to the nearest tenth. 2.2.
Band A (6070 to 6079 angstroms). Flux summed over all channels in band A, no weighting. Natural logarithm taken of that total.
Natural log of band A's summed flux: 5.598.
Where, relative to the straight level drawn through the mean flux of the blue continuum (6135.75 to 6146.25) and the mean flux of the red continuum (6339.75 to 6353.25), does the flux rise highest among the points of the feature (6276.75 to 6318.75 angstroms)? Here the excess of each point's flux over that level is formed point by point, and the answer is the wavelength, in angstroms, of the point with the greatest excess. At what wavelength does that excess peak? 6289.5 angstroms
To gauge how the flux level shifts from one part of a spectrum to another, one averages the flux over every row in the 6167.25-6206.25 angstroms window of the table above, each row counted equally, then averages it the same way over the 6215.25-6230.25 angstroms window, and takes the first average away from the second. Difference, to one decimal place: -1.2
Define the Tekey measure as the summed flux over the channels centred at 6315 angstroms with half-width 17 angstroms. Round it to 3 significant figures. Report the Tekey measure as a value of 924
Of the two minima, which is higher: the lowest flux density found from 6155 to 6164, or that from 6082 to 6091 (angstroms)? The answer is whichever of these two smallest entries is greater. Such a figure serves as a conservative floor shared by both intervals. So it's 42.7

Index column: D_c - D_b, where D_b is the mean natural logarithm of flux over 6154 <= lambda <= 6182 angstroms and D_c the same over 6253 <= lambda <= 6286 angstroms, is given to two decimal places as -0.01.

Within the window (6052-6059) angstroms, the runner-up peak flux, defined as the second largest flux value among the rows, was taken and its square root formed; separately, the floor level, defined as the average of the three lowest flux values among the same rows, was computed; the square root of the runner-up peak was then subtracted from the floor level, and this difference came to 36.2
